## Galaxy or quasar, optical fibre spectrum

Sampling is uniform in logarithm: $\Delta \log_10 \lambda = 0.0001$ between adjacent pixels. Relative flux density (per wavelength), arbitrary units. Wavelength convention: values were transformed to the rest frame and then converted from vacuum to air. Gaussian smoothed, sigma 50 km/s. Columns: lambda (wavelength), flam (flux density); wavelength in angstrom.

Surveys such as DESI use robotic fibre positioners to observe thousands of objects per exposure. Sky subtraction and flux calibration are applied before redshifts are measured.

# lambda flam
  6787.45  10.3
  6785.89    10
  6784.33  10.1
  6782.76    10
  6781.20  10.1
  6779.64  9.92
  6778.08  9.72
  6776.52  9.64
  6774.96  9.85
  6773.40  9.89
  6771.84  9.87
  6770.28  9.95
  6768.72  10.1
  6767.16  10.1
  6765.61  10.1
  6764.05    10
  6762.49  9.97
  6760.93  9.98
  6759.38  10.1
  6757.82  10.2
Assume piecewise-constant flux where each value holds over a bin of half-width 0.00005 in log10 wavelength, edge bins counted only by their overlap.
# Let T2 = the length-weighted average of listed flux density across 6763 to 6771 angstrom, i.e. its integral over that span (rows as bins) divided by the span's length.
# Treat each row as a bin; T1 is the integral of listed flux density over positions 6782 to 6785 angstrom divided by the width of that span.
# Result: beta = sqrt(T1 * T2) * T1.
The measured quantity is 100.6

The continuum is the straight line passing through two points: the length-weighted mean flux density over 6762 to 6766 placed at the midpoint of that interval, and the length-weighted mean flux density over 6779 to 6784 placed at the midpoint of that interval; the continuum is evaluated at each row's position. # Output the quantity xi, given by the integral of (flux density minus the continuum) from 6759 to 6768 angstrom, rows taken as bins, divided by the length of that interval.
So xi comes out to 0.03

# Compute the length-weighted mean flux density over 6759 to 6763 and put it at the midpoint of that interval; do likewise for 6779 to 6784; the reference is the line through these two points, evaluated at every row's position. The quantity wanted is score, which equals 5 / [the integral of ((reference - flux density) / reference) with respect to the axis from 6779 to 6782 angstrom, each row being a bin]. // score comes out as -2635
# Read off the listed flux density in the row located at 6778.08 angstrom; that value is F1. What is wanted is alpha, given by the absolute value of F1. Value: 9.7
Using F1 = 9.72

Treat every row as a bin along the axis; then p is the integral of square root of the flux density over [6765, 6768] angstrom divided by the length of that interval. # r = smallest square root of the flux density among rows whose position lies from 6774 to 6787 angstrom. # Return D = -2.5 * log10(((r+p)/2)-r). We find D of 3.50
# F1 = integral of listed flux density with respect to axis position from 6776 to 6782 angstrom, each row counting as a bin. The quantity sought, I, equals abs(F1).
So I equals 59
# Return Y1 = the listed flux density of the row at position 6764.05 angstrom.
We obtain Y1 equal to 10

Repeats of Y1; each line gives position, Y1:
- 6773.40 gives 9.89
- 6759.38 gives 10.1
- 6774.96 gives 9.85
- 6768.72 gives 10.1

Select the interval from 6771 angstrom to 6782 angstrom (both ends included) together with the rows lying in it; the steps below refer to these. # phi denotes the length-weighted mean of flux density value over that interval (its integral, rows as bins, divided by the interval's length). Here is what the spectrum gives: 9.9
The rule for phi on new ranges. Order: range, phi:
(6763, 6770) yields 10.1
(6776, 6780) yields 9.8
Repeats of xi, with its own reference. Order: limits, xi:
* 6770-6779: -0.19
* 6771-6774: -0.13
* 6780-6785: 0.05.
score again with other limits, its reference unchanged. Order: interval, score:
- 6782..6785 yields -392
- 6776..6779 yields 53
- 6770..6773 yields 148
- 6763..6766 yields -915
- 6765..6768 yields -200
